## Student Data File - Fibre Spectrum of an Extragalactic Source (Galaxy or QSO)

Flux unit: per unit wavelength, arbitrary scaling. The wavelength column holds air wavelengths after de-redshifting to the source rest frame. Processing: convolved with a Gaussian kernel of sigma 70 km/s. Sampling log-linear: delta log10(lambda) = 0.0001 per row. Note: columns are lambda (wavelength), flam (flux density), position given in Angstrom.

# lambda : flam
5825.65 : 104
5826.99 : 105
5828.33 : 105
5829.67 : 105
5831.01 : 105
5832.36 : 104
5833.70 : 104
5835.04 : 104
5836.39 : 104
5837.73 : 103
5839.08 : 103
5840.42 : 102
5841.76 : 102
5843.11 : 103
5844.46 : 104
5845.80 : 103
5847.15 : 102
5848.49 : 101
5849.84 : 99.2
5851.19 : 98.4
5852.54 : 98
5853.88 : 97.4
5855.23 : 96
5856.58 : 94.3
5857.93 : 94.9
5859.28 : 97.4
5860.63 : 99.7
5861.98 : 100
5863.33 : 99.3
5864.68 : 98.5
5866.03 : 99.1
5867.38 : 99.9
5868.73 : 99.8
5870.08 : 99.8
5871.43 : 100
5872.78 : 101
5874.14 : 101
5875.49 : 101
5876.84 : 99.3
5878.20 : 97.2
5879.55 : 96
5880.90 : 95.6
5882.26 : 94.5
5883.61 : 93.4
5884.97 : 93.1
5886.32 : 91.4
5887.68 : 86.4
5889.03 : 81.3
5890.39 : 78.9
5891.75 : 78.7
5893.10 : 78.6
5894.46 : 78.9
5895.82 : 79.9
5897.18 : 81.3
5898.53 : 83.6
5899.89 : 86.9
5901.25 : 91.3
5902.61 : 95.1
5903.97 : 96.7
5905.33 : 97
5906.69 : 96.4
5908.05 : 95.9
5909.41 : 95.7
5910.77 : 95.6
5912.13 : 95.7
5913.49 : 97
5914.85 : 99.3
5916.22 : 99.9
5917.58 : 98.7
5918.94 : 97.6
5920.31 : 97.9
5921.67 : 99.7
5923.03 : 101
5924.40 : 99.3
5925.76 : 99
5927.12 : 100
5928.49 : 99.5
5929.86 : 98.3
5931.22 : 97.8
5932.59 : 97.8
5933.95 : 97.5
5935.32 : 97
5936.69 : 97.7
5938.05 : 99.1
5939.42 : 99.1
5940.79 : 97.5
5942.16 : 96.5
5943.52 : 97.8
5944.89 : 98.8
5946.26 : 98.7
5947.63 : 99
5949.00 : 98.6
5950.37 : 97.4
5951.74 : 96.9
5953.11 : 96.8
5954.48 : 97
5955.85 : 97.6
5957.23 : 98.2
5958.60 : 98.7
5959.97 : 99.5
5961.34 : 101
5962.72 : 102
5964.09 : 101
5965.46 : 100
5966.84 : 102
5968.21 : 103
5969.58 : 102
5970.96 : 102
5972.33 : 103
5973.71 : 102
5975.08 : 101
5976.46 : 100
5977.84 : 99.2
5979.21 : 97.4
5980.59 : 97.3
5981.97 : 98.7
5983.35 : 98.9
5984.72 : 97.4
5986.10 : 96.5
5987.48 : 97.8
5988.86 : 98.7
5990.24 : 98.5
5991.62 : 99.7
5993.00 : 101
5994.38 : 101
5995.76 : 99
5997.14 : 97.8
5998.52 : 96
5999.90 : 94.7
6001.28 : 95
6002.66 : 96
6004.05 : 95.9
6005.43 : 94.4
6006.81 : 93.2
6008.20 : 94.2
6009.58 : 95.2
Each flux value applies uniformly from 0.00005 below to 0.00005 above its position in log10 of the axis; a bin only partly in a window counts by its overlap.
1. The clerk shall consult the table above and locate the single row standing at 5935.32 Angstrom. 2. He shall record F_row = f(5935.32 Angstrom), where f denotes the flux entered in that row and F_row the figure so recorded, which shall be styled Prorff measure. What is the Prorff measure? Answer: 97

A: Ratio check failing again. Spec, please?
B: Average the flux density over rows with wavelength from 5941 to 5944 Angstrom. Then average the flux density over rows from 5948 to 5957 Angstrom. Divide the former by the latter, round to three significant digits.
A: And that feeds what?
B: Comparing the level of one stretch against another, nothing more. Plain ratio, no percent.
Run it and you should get 1.00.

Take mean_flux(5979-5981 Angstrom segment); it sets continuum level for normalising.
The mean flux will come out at 97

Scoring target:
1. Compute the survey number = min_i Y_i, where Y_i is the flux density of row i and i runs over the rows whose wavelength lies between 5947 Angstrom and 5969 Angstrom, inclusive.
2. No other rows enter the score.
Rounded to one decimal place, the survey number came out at 96.8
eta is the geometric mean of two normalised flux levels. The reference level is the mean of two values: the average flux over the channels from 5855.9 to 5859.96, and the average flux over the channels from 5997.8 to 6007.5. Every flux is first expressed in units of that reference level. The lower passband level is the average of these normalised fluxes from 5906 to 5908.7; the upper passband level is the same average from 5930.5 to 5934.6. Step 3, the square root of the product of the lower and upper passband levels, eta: 1.02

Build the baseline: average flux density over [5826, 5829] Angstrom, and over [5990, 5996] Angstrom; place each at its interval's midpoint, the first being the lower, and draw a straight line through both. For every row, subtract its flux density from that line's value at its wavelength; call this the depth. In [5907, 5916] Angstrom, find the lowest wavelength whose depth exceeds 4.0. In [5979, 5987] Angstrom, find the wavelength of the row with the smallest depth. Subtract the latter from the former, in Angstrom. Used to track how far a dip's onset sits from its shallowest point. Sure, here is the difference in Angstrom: -75.3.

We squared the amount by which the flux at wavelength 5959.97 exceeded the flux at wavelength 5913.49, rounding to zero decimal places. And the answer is 6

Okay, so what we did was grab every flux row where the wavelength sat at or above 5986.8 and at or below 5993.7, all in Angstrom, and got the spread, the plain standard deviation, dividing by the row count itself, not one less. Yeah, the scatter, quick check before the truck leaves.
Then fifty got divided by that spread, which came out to 45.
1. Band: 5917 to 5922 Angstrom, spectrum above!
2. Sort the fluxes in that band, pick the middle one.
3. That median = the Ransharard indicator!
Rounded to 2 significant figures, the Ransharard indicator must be 98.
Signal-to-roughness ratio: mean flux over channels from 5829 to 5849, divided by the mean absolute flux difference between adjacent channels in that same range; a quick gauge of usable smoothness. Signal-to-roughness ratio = 181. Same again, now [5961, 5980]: 97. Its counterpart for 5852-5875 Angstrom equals 116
